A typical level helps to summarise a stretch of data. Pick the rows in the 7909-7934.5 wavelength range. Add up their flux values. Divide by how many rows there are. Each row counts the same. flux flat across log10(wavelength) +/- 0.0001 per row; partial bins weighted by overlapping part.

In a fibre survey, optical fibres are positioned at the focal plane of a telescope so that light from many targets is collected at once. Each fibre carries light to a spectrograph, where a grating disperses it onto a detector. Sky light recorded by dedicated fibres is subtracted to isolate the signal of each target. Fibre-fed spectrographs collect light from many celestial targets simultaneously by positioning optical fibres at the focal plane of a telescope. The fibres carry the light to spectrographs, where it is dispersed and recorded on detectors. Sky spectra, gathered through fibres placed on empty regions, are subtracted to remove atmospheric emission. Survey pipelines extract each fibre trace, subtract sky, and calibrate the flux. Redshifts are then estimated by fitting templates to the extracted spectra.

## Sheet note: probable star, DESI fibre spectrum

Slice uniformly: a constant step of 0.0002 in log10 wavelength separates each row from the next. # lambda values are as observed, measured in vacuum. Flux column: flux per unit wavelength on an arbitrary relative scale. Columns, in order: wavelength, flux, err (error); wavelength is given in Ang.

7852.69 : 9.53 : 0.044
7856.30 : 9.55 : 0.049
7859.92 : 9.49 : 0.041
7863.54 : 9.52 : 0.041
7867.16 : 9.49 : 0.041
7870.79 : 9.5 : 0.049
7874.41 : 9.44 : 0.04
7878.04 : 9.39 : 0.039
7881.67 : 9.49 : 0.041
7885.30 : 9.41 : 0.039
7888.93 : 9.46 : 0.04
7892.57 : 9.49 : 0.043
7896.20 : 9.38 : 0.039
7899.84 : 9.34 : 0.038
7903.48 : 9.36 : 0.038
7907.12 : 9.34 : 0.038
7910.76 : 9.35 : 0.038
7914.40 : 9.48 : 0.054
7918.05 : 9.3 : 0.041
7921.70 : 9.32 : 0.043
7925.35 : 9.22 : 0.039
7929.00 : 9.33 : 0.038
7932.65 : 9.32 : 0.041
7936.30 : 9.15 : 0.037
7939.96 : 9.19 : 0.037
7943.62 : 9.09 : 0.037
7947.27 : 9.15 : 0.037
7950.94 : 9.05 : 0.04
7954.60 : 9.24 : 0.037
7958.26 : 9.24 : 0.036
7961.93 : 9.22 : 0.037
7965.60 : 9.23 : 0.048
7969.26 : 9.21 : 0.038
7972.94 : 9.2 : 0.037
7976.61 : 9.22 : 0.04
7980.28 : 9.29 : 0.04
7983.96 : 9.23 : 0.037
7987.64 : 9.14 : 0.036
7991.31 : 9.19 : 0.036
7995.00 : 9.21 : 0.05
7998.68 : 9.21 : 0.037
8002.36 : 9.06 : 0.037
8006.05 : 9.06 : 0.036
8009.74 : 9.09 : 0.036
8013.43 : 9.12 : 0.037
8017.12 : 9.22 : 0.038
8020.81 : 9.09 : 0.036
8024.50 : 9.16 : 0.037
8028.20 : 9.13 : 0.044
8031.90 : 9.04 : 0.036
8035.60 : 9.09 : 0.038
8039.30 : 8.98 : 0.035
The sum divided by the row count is 9.33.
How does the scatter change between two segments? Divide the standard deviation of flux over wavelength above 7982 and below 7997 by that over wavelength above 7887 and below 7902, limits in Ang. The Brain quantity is 0.6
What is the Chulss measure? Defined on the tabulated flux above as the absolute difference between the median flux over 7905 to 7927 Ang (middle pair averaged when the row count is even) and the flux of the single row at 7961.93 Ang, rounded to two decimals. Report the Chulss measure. 0.11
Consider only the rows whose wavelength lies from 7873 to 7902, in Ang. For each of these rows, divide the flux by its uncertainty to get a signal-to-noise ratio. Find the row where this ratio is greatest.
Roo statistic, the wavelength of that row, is 7899.84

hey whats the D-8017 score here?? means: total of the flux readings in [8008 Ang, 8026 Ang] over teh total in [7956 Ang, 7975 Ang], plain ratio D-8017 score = 0.991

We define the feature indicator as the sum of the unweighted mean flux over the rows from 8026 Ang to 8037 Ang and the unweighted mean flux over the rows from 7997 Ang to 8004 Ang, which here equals 18.2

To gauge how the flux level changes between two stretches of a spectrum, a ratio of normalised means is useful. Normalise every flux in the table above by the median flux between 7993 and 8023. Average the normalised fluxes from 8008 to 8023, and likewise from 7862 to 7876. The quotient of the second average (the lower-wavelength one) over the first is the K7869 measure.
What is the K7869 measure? 1.04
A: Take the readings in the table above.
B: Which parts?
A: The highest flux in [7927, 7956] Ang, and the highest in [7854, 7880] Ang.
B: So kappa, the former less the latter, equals -0.22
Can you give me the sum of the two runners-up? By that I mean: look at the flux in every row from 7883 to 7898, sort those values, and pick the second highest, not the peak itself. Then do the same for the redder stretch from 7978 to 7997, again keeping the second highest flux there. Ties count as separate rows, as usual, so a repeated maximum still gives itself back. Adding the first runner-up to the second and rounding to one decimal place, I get 18.7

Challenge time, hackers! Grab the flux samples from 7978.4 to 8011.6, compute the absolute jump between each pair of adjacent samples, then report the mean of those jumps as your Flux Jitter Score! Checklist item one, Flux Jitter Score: 0.050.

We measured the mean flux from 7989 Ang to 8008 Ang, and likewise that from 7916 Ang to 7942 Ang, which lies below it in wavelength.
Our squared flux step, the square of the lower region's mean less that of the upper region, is 0.013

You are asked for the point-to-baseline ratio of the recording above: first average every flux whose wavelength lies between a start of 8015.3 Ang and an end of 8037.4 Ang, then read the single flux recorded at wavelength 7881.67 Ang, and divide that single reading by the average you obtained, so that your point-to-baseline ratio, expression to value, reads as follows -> 1.04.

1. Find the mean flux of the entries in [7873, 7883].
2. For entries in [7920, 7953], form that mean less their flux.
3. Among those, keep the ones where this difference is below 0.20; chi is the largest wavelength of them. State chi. 7932.65 Ang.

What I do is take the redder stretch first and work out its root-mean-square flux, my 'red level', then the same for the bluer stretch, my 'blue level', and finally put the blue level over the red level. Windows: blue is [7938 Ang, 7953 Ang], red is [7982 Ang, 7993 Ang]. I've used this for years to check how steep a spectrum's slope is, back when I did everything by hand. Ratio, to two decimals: 0.99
